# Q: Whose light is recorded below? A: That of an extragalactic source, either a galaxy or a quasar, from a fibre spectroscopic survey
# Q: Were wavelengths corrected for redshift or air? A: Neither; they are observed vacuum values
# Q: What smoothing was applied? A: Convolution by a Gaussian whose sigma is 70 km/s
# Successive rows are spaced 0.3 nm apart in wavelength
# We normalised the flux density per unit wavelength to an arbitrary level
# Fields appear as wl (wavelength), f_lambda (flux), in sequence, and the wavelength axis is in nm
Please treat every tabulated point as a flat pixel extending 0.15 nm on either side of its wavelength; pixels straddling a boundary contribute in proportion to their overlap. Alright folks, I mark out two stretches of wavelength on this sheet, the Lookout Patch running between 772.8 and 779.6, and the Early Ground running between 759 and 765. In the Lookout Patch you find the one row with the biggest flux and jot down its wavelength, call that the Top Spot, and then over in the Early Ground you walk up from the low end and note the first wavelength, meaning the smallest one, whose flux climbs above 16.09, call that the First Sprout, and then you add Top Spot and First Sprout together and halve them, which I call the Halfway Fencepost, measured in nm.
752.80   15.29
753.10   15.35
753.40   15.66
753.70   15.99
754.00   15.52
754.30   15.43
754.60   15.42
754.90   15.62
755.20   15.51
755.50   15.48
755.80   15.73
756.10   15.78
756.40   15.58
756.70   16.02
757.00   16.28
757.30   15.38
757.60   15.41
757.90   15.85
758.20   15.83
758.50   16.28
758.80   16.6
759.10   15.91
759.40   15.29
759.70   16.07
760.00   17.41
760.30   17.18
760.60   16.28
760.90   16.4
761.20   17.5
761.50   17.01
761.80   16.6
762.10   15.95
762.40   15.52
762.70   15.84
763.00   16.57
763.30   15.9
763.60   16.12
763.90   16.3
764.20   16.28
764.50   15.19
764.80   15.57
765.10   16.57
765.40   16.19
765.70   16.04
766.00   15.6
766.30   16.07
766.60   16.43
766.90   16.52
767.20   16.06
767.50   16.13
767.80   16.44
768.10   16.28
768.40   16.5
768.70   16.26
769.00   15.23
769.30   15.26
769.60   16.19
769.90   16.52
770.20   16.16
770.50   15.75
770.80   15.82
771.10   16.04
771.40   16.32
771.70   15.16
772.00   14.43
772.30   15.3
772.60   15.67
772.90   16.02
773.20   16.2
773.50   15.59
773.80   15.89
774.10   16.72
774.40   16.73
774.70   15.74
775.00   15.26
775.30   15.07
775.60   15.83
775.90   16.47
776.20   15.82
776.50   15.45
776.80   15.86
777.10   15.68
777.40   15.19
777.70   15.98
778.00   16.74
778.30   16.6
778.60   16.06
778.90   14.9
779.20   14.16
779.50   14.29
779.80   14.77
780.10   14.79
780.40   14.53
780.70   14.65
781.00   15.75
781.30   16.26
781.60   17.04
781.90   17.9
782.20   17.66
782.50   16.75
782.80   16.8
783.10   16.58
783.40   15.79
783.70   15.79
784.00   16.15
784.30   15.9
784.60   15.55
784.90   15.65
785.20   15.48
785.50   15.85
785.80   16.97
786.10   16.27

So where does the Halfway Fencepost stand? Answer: 769.00 nm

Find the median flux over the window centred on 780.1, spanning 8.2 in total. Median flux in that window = 15.8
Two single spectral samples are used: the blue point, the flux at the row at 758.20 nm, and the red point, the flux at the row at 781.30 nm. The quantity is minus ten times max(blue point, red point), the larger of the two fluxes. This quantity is -163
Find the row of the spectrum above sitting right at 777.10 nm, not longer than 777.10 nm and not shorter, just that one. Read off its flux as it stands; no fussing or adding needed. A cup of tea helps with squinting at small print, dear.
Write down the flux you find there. 15.68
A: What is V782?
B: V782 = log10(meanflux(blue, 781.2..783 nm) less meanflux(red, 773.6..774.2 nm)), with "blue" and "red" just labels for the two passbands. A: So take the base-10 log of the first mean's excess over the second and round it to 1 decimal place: -0.1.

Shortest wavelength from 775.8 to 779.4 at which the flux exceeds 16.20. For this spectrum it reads 775.90 nm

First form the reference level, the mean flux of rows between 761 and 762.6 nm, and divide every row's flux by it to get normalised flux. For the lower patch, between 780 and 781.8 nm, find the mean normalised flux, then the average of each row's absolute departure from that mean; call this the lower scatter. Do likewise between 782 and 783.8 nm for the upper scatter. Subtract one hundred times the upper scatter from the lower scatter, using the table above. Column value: -3.1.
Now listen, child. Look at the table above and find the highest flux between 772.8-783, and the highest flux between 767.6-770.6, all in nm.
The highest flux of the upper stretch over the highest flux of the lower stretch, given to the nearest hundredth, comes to 1.08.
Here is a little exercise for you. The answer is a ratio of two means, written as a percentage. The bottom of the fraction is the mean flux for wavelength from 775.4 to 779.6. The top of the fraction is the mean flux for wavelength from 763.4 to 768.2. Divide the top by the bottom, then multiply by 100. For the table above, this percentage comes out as 103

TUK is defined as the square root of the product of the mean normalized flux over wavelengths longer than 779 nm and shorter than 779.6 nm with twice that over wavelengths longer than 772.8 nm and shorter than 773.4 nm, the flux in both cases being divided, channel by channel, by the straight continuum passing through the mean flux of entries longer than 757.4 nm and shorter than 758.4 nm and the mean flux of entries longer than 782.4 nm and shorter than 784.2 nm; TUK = 1.33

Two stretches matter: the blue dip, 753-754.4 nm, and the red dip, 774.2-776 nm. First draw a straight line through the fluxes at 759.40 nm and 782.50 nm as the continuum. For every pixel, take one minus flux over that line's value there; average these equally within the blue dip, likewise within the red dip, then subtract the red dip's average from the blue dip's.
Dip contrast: -0.07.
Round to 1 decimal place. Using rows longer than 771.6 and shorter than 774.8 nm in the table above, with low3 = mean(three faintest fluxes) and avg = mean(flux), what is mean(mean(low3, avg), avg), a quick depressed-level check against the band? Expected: 15.6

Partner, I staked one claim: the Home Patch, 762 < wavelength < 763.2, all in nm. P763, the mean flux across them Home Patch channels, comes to 15.97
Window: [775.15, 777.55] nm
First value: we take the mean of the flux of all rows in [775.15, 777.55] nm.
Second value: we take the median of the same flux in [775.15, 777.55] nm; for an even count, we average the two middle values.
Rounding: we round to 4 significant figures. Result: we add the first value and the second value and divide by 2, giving 15.71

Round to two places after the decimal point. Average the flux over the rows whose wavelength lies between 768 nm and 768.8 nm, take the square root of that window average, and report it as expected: 4.04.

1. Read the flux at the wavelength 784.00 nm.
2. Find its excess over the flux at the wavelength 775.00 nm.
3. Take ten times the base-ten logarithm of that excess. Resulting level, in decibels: -1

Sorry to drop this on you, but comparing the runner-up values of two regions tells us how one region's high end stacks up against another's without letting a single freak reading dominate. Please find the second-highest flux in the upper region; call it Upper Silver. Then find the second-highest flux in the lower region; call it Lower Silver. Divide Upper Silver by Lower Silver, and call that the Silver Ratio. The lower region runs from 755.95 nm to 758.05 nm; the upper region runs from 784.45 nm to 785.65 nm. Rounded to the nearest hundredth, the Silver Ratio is 0.98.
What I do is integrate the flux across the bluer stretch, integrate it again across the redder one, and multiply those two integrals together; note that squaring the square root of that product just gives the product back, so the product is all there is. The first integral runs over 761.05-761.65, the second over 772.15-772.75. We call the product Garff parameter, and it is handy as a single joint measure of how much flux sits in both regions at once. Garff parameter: 96.2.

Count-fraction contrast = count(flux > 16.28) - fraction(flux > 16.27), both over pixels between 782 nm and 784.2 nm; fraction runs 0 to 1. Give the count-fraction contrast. 3.4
